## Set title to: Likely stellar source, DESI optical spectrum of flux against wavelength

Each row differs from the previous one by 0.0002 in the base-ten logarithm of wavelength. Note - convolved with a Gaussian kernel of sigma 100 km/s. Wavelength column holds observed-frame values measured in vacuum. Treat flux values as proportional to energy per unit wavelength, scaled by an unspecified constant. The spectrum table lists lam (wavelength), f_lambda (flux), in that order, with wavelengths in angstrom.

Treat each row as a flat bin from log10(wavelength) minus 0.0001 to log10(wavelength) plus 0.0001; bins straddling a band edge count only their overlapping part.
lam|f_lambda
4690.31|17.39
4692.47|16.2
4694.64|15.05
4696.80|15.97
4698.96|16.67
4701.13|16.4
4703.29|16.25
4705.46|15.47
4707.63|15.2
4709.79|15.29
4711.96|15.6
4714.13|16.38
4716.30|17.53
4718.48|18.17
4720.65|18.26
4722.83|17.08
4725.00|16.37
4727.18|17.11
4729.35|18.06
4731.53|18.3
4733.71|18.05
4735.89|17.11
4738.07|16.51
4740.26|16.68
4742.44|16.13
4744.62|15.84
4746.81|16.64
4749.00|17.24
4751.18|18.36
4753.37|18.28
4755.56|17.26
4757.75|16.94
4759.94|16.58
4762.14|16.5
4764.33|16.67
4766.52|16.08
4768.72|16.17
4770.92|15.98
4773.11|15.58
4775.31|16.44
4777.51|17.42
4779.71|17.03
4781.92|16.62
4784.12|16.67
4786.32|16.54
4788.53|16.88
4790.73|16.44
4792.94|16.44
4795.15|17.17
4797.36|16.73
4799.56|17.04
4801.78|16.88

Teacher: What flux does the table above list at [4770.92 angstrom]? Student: 15.98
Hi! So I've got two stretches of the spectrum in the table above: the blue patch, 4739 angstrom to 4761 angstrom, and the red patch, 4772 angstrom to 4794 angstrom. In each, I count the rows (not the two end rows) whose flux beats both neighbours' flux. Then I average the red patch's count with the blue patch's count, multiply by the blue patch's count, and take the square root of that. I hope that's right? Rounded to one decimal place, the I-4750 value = 1.4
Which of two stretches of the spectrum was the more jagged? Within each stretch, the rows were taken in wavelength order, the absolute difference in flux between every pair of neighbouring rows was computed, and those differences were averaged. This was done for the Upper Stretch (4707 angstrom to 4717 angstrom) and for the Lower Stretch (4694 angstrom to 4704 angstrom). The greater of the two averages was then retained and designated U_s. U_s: 0.58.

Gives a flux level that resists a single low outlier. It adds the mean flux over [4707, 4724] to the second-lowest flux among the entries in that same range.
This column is 32.0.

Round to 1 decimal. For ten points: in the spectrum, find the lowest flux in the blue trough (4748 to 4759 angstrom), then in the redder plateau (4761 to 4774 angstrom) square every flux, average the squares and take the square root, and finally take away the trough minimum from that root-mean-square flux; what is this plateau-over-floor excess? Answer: -0.8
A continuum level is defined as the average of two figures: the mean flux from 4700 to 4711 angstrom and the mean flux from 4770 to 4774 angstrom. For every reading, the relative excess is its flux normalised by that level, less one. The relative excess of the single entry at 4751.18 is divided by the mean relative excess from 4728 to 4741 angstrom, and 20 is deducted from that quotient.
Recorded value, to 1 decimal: -18.5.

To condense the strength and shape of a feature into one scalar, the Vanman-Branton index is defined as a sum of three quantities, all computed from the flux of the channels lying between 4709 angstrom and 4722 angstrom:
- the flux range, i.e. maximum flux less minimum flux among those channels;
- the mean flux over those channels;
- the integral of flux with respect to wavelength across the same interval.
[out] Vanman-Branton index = 240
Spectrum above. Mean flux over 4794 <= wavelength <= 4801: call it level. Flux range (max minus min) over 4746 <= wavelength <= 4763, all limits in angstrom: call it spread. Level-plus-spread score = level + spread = 18.8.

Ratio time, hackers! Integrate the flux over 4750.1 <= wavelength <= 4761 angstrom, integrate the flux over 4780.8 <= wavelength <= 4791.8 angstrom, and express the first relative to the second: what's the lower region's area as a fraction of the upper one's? 1.04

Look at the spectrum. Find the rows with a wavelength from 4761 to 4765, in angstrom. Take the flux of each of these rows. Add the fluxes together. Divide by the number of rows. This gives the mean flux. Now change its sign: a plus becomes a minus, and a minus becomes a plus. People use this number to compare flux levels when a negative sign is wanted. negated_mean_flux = -16.6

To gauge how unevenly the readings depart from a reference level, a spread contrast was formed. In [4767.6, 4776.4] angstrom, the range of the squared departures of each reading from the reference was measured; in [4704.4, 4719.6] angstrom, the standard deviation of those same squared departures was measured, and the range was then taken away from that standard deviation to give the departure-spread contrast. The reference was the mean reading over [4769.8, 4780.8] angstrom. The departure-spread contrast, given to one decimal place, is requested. 0.0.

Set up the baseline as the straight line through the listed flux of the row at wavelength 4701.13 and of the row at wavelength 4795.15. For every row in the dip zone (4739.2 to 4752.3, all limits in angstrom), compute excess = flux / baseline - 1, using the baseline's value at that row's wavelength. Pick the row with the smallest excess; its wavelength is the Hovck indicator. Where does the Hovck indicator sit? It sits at 4744.62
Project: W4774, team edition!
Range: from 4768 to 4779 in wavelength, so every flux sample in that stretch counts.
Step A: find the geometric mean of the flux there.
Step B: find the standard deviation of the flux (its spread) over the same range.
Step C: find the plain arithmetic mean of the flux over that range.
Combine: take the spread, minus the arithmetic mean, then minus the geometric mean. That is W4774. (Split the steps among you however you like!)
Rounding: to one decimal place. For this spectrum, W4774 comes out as -32.0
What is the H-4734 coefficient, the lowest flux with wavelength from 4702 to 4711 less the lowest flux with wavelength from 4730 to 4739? -1.3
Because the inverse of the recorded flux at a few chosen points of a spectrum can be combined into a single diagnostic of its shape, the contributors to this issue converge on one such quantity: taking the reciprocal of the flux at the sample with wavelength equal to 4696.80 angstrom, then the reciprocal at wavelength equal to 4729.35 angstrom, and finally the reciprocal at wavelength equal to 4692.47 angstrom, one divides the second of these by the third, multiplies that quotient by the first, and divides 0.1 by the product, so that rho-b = 1.78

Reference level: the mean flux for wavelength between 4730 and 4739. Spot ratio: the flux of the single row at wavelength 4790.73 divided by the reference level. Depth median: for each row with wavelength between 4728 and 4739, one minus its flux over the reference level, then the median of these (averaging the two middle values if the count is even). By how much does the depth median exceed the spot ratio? -0.97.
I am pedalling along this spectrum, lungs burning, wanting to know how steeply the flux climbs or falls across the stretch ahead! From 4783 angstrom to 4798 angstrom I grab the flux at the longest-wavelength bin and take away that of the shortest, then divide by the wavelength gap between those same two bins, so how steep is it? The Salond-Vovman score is 0.00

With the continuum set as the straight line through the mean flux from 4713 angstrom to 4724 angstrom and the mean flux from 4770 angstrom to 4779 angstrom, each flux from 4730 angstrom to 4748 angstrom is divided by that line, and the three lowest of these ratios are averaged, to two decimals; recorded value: 0.95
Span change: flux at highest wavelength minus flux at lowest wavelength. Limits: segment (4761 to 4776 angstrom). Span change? -0.1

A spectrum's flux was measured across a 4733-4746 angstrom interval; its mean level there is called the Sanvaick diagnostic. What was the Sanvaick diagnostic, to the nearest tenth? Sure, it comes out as 16.7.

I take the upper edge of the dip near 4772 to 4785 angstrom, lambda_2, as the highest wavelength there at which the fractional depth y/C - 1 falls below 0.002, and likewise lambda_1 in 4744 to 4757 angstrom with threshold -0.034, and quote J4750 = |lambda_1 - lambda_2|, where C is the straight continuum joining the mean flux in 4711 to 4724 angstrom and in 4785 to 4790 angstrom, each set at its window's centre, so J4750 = 39.5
